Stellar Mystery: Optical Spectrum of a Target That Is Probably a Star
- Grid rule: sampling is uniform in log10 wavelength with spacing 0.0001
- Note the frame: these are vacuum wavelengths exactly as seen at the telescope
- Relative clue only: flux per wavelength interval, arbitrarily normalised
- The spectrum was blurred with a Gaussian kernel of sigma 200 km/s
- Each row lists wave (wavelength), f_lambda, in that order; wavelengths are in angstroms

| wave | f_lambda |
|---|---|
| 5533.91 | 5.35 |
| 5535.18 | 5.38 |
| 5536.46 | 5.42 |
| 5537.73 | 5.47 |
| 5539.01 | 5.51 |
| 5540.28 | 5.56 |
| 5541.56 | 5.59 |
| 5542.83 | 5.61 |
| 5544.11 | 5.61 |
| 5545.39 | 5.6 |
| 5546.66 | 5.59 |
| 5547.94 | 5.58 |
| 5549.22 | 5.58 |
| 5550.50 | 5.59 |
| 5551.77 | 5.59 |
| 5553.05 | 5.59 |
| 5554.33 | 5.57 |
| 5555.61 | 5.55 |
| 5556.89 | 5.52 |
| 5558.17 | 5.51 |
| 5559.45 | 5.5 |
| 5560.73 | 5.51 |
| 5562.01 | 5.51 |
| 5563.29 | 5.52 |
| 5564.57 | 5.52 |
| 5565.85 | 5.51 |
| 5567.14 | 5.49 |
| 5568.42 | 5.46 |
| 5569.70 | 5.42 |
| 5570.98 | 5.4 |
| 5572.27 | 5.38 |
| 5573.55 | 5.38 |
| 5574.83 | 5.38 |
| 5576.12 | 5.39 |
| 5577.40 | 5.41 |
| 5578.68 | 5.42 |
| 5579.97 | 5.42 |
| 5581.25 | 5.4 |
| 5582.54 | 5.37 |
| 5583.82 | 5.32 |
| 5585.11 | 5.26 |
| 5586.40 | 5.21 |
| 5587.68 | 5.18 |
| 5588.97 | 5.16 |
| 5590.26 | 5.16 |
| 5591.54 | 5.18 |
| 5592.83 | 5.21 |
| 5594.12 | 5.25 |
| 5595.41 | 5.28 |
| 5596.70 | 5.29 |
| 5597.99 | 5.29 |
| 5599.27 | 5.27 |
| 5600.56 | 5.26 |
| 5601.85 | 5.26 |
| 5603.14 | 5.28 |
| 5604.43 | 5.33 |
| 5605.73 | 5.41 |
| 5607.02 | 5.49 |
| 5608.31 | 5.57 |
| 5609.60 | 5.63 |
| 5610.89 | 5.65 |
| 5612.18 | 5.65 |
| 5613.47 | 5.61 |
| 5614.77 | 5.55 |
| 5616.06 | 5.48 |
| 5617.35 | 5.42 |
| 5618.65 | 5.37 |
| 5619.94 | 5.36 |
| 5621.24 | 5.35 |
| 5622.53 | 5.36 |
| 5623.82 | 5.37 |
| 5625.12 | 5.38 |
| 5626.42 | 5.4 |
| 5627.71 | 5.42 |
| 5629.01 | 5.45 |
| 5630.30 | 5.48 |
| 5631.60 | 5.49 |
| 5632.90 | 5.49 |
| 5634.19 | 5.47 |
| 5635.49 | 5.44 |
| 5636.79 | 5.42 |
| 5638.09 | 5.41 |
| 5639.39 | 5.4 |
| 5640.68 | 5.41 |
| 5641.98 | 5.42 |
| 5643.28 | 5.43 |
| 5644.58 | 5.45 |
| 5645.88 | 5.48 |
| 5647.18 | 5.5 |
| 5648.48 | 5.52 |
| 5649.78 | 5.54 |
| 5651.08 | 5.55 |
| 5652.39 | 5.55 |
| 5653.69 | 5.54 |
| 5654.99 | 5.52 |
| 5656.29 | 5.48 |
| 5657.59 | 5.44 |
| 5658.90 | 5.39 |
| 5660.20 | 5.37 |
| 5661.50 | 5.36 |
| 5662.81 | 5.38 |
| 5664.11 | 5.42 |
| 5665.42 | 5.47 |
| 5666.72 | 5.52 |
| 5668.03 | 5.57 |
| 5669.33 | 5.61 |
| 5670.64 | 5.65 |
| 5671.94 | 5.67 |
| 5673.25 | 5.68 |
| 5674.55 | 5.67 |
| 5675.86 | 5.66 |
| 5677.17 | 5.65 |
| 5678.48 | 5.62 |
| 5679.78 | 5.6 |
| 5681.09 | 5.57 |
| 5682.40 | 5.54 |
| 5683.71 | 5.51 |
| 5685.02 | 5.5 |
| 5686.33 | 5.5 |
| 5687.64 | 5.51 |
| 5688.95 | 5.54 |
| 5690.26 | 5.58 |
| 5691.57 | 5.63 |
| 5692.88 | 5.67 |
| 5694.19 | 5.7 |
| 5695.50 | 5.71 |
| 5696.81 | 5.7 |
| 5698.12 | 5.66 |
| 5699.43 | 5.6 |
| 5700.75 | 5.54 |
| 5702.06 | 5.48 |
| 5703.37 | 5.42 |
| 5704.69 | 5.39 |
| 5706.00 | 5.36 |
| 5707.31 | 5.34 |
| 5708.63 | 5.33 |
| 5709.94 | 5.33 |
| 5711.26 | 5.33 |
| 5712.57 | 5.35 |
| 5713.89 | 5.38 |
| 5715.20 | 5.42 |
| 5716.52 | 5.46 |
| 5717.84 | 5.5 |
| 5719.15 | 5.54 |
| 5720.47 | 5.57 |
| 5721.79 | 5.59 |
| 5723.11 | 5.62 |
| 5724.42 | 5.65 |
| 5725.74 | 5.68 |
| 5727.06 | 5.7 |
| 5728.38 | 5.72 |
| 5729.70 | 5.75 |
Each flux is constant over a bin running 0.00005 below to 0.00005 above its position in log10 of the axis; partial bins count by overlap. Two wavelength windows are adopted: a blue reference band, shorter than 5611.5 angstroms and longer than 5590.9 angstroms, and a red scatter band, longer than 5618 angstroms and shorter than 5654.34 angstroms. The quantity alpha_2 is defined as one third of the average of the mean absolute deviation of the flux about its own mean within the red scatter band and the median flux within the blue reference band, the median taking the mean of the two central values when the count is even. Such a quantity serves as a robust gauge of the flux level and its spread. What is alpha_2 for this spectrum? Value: 0.890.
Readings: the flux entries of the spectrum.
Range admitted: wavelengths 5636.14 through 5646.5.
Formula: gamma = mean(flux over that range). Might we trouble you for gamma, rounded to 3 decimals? 5.428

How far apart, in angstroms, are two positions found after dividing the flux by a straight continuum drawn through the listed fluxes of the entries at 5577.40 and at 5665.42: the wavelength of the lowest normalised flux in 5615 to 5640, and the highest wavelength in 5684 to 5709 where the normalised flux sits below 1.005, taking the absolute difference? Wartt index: 87.4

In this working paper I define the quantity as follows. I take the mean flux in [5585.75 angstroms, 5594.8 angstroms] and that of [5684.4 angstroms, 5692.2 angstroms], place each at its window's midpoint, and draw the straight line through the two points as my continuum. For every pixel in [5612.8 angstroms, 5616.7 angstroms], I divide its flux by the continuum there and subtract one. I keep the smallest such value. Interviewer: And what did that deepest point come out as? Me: 0.037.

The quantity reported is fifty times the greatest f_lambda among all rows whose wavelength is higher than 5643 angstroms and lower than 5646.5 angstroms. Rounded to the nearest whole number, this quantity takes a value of 274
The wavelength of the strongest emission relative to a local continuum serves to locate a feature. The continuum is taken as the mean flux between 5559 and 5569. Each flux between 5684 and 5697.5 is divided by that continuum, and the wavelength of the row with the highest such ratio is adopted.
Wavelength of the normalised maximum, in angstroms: 5695.50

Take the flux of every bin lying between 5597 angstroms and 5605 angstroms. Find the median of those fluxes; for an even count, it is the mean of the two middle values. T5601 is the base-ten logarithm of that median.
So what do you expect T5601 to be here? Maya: 0.722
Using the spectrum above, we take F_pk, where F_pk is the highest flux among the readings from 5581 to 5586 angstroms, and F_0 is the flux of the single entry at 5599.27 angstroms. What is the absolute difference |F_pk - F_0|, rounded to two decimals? 0.13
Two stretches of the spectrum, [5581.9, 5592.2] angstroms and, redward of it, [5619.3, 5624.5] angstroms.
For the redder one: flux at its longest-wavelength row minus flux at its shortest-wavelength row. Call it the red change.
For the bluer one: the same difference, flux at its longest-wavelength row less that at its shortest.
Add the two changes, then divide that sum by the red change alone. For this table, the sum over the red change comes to -18.0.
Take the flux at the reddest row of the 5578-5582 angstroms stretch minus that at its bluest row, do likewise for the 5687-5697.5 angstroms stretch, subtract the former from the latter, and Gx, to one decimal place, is 0.2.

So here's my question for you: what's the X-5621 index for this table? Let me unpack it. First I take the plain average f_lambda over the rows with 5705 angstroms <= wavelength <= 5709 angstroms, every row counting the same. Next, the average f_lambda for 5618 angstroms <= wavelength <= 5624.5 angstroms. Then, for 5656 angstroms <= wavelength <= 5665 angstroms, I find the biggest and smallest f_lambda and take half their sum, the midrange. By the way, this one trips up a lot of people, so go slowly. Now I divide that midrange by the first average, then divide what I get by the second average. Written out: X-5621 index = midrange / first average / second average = 0.189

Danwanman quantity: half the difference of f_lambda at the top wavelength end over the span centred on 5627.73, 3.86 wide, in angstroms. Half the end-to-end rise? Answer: 0.025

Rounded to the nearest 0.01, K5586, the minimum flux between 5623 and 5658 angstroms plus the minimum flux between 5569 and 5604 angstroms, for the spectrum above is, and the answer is 10.53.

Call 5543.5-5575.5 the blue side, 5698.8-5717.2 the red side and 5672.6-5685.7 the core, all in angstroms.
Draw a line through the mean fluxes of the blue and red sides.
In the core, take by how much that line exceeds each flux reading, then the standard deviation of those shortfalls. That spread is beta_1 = 0.06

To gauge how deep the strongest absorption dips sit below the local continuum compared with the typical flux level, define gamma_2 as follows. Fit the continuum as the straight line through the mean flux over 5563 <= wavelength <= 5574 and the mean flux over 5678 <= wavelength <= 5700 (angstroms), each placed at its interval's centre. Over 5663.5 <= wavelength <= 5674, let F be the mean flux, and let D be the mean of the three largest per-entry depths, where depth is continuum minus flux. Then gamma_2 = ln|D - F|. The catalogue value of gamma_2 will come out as 1.70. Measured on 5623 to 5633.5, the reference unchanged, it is 1.67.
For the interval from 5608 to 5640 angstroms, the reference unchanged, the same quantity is 1.67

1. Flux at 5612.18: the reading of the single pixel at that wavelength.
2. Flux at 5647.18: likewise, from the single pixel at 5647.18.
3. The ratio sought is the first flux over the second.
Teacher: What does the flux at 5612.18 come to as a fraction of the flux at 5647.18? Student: 1.027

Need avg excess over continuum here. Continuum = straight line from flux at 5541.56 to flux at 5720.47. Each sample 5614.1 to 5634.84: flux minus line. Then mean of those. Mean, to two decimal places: -0.15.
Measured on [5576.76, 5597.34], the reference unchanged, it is -0.30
